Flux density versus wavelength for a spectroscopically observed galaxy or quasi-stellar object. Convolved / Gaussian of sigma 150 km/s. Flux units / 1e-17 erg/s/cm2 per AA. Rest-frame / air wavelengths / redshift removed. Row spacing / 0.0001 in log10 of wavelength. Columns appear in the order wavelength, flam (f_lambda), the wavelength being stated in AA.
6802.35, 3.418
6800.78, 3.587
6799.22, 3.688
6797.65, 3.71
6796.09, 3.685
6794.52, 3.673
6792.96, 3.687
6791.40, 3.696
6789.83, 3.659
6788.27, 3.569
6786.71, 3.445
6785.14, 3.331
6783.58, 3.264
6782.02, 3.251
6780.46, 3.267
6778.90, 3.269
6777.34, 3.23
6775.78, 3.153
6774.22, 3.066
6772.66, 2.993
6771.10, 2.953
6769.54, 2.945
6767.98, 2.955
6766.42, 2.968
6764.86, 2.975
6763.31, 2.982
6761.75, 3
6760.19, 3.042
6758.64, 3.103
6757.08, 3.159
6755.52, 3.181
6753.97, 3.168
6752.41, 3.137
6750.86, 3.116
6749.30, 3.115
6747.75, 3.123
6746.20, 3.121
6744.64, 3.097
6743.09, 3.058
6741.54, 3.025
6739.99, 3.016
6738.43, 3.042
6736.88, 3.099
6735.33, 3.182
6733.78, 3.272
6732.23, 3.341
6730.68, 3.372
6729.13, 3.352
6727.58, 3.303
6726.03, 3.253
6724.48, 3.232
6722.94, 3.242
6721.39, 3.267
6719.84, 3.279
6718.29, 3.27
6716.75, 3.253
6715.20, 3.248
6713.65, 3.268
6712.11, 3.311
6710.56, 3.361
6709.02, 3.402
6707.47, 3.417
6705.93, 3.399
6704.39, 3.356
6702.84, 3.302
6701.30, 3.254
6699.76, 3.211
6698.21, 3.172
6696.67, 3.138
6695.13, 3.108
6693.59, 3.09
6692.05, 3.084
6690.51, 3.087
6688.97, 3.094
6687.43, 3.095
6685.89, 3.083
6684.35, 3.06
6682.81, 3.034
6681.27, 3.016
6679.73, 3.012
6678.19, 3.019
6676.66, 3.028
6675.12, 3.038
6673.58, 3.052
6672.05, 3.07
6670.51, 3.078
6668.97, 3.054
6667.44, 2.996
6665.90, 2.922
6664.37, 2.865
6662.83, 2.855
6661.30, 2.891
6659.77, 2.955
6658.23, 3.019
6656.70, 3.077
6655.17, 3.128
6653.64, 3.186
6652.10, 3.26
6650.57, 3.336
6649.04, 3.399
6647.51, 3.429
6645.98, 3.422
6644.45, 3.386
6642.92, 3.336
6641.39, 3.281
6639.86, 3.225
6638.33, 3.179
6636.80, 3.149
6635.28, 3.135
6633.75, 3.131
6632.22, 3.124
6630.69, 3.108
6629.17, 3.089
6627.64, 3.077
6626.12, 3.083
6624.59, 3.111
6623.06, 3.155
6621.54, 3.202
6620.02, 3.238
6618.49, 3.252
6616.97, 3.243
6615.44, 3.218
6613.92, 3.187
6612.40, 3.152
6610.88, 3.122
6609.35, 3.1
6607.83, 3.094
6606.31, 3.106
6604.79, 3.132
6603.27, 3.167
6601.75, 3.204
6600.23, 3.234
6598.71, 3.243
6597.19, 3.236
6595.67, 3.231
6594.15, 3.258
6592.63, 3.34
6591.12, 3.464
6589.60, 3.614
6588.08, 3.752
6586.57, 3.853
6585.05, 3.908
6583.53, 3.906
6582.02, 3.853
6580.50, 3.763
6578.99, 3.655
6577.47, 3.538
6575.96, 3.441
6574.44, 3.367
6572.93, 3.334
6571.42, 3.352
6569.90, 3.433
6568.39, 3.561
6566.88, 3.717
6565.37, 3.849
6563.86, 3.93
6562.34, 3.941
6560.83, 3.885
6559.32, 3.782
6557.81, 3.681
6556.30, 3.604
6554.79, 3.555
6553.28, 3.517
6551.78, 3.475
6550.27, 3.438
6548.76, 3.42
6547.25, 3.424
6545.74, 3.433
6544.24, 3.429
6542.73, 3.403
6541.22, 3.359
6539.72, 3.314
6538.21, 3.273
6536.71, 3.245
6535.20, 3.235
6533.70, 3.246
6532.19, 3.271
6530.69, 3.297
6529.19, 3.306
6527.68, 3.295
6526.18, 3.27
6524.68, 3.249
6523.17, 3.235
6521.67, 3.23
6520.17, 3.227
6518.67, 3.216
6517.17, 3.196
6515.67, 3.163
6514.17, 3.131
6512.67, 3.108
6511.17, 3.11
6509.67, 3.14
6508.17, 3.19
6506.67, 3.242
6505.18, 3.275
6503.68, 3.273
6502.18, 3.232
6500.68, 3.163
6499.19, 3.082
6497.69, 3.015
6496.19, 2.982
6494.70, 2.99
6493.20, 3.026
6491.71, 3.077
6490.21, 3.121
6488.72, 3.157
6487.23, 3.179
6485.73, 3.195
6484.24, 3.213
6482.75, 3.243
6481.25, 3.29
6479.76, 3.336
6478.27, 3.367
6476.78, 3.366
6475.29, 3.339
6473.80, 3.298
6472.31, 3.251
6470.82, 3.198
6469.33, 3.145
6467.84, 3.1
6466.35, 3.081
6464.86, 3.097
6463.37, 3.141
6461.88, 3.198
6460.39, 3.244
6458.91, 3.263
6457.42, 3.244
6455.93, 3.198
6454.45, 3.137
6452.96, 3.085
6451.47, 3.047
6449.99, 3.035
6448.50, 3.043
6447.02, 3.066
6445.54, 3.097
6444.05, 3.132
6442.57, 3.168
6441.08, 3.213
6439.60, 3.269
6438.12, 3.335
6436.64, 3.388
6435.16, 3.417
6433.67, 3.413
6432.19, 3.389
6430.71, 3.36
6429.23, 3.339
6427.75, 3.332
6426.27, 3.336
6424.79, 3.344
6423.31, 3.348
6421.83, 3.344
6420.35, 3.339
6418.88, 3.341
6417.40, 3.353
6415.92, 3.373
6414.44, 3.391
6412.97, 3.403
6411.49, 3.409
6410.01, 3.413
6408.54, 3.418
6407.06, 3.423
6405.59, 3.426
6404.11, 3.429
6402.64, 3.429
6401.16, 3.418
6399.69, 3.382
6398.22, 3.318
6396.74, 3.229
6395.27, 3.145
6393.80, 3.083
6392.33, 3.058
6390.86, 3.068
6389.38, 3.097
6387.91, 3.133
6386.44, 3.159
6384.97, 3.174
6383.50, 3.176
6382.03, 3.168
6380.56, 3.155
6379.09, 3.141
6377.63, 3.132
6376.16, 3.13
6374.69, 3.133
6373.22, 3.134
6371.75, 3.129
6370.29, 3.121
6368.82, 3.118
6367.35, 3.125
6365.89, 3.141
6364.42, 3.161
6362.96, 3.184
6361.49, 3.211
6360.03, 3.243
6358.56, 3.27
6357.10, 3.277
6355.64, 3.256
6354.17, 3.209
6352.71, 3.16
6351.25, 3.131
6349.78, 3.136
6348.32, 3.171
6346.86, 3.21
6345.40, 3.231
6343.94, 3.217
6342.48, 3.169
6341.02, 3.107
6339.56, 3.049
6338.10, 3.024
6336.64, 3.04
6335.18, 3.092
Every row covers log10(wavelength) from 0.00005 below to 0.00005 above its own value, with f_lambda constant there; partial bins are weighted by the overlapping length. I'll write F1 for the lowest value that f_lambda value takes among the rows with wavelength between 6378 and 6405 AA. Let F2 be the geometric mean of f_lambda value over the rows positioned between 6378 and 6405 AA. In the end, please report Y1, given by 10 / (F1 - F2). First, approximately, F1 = 3.058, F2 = 3.21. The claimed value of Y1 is -67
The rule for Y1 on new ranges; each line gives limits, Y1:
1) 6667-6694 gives -170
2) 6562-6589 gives -30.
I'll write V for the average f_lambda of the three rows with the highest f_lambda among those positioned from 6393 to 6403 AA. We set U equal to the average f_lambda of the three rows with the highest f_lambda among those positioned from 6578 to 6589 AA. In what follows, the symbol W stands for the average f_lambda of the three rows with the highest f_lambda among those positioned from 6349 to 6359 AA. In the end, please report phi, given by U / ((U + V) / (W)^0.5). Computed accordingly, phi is 0.963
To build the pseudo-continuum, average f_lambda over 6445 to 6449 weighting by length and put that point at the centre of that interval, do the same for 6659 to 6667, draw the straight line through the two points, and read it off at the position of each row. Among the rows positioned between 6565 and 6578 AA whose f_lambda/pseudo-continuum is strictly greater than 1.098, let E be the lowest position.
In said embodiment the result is 6565.37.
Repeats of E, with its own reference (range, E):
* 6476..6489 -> 6476.78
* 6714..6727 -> 6715.20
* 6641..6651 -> 6641.39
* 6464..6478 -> 6476.78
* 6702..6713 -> 6702.84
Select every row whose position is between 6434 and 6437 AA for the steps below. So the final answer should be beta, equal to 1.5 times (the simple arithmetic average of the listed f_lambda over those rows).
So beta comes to 5.10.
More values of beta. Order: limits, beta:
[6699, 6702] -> 4.85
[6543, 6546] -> 5.15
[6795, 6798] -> 5.55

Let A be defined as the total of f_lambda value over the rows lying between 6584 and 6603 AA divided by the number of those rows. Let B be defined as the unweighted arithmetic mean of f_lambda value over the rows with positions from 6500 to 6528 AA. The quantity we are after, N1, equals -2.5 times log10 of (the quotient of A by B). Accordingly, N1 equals -0.08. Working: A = 3.44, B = 3.21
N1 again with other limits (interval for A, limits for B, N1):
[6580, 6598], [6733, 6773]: -0.17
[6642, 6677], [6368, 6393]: 0.00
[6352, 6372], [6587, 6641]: 0.01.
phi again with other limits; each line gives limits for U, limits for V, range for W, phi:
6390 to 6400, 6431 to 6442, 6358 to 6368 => 0.887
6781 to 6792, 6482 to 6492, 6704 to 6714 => 0.980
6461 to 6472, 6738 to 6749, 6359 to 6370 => 0.906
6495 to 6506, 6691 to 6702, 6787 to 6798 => 0.969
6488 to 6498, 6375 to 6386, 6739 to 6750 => 0.876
